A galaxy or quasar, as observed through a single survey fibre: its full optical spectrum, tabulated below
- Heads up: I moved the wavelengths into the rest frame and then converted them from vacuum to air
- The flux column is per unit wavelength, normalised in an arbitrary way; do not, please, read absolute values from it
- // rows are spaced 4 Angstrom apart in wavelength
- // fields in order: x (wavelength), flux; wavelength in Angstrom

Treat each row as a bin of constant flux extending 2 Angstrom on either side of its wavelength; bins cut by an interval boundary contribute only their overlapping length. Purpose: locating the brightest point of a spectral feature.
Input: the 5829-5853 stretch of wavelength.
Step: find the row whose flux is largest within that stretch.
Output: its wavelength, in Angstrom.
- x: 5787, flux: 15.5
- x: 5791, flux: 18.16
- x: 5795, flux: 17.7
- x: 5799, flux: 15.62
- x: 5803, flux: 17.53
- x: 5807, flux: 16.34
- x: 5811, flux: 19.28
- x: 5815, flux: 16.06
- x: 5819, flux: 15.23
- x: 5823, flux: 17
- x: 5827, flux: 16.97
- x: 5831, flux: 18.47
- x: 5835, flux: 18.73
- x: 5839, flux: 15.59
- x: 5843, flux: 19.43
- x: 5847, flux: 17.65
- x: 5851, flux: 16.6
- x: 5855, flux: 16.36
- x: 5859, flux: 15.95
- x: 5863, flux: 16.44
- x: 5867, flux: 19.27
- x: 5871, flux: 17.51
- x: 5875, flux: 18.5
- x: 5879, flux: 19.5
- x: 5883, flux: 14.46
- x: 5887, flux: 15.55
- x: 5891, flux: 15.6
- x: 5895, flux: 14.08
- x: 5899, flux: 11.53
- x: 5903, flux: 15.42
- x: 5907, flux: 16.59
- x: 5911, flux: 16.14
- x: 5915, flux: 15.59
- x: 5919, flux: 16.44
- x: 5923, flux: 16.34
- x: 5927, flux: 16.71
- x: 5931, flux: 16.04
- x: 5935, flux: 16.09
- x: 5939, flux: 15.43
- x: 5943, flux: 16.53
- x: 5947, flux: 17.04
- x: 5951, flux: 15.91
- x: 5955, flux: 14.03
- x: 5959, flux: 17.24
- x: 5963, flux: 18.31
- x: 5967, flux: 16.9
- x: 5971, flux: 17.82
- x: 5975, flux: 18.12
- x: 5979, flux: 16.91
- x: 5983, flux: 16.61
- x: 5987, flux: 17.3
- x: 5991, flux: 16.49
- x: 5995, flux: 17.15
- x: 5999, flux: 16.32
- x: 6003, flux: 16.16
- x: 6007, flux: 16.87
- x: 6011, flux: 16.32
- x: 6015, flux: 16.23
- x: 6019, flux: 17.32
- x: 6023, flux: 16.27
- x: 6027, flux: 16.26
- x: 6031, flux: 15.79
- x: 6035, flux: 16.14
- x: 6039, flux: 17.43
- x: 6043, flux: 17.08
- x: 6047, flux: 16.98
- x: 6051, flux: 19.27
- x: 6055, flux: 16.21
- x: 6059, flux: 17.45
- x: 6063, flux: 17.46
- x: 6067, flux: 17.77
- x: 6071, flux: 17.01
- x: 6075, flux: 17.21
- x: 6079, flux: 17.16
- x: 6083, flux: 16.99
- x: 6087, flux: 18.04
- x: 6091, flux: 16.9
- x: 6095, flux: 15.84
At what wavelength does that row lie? 5843 Angstrom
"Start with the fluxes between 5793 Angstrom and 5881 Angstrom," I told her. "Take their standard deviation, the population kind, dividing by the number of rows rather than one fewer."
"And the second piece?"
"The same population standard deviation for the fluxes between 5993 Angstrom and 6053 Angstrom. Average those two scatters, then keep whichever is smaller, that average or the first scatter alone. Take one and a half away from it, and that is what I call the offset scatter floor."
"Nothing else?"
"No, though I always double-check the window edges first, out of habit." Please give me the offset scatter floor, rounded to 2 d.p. -0.42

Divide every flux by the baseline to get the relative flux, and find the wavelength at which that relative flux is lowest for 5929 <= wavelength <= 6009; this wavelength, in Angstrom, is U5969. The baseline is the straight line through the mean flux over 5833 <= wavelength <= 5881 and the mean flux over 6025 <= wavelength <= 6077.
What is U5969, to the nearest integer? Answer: 5955 Angstrom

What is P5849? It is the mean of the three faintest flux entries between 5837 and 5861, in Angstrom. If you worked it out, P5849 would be 16.0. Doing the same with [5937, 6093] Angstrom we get 15.1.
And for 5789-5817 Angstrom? 16.0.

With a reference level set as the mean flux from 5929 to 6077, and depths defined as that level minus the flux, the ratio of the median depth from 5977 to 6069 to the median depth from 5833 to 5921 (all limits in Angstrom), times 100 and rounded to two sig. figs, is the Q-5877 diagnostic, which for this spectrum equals -19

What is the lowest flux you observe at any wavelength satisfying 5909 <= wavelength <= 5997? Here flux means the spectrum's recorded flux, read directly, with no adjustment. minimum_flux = 14.03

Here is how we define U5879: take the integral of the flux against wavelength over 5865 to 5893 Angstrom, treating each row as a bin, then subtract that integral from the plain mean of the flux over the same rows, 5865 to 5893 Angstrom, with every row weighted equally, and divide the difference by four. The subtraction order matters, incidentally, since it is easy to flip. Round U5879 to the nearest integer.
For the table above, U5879 -116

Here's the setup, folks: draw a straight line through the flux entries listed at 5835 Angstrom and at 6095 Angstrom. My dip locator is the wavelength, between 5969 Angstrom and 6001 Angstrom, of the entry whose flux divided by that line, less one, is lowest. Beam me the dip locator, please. 5999 Angstrom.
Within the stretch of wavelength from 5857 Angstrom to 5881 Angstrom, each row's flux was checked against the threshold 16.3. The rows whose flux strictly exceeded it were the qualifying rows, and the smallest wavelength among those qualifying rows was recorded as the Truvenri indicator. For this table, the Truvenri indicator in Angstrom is 5863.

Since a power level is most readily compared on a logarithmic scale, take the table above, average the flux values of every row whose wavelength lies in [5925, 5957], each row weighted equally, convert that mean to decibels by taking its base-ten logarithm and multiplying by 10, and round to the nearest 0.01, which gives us 12.03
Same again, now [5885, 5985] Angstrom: 12.07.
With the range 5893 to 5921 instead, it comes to 11.79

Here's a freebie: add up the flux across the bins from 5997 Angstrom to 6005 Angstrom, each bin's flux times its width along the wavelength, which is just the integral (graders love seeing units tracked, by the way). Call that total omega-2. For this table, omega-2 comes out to 130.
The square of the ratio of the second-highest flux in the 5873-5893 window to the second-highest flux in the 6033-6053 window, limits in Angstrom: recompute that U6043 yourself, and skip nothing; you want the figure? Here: 1.13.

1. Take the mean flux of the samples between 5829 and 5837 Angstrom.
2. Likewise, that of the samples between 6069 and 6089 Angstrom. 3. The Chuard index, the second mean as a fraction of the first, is 0.93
